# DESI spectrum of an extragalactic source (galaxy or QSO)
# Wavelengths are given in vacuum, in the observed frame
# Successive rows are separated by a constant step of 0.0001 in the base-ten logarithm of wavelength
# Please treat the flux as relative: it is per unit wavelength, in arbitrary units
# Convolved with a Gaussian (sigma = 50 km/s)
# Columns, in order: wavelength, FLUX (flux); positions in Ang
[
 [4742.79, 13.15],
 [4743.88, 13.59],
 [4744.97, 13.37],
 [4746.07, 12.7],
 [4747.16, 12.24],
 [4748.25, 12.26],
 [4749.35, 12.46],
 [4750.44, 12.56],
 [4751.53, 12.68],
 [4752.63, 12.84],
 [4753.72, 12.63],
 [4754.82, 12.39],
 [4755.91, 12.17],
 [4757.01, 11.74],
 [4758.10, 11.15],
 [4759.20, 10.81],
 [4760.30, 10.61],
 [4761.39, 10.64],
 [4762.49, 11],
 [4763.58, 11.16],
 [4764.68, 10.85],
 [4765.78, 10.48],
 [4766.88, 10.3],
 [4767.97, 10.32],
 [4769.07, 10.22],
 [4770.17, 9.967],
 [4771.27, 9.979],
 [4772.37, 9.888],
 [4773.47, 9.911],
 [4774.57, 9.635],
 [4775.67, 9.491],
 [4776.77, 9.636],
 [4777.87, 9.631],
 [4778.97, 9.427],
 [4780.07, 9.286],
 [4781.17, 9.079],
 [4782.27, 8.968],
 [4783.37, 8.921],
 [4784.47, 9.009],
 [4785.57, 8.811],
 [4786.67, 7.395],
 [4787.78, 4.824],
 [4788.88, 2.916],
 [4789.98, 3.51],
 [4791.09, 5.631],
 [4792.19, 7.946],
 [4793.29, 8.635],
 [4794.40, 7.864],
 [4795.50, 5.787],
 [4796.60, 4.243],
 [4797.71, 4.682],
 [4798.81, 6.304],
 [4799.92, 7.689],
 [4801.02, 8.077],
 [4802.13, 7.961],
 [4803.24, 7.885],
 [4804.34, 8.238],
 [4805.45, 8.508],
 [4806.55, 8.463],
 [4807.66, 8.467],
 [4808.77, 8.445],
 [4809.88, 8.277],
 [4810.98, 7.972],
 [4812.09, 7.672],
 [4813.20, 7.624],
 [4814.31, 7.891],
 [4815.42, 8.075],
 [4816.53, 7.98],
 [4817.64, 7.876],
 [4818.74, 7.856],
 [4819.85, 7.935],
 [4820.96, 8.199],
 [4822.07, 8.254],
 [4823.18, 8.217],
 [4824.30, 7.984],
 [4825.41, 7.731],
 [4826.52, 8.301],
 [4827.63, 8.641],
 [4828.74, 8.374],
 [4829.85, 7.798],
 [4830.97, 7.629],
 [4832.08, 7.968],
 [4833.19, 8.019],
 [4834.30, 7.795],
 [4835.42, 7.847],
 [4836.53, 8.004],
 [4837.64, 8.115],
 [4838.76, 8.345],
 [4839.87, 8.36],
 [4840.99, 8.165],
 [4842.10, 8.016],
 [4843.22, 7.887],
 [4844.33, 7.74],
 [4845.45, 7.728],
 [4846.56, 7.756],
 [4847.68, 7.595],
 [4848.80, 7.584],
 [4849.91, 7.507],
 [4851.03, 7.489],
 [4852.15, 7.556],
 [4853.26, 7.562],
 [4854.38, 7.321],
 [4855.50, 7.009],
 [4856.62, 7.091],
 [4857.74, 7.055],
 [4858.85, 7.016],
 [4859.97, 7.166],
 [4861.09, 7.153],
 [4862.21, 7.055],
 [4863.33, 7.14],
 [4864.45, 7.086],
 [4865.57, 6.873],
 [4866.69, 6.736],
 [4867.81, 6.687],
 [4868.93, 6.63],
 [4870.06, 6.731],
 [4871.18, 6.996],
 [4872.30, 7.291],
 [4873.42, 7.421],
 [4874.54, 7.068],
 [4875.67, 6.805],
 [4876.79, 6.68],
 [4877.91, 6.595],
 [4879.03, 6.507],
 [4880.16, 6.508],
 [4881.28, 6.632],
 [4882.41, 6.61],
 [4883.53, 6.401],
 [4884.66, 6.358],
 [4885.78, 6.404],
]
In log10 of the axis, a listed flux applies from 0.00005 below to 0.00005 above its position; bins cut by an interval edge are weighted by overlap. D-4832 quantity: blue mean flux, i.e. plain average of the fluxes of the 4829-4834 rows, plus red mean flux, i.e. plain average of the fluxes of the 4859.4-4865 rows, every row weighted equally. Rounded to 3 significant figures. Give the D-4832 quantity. 15.0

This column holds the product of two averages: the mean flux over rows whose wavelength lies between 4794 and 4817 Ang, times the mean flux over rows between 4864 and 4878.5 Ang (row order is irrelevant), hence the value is 52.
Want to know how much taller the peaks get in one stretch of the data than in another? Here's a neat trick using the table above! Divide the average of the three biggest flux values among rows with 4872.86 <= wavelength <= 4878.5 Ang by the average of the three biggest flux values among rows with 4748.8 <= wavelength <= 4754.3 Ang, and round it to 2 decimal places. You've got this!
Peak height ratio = 0.56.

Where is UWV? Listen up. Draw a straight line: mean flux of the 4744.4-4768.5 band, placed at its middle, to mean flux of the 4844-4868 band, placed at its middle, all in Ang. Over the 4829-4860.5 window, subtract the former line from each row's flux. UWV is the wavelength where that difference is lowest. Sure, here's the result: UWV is 4830.97 Ang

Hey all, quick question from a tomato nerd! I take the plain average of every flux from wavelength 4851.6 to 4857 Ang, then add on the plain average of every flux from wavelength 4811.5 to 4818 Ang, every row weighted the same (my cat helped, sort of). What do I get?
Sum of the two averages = 15.2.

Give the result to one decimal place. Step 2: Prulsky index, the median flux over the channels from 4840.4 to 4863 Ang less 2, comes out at 5.5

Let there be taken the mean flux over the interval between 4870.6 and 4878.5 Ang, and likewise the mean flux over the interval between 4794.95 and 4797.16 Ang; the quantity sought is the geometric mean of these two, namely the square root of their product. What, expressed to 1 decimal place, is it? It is 5.9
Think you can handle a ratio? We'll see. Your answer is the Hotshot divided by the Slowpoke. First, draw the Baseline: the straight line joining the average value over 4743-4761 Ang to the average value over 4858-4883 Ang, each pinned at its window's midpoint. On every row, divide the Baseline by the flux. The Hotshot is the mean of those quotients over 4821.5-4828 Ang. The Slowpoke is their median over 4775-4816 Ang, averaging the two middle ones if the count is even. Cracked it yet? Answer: 0.90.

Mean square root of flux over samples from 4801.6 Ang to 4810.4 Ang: 2.88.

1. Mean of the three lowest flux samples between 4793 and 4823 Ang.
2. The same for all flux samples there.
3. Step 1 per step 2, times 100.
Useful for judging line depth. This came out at 64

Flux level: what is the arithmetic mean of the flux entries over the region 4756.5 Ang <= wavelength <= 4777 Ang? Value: 10.4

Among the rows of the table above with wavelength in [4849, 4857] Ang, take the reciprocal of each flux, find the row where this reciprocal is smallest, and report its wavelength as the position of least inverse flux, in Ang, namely 4853.26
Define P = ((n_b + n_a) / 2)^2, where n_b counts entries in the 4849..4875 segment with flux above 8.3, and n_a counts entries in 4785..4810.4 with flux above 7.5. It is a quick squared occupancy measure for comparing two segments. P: 49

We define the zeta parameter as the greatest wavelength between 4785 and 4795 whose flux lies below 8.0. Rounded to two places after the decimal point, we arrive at 4794.40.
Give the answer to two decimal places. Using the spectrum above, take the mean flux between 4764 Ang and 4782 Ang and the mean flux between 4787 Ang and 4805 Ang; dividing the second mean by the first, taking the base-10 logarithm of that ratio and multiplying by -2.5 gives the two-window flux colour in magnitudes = 0.47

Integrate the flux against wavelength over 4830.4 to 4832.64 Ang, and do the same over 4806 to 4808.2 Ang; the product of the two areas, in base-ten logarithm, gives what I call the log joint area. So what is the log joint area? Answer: 2.51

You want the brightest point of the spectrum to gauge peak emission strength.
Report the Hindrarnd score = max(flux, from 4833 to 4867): 8.36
